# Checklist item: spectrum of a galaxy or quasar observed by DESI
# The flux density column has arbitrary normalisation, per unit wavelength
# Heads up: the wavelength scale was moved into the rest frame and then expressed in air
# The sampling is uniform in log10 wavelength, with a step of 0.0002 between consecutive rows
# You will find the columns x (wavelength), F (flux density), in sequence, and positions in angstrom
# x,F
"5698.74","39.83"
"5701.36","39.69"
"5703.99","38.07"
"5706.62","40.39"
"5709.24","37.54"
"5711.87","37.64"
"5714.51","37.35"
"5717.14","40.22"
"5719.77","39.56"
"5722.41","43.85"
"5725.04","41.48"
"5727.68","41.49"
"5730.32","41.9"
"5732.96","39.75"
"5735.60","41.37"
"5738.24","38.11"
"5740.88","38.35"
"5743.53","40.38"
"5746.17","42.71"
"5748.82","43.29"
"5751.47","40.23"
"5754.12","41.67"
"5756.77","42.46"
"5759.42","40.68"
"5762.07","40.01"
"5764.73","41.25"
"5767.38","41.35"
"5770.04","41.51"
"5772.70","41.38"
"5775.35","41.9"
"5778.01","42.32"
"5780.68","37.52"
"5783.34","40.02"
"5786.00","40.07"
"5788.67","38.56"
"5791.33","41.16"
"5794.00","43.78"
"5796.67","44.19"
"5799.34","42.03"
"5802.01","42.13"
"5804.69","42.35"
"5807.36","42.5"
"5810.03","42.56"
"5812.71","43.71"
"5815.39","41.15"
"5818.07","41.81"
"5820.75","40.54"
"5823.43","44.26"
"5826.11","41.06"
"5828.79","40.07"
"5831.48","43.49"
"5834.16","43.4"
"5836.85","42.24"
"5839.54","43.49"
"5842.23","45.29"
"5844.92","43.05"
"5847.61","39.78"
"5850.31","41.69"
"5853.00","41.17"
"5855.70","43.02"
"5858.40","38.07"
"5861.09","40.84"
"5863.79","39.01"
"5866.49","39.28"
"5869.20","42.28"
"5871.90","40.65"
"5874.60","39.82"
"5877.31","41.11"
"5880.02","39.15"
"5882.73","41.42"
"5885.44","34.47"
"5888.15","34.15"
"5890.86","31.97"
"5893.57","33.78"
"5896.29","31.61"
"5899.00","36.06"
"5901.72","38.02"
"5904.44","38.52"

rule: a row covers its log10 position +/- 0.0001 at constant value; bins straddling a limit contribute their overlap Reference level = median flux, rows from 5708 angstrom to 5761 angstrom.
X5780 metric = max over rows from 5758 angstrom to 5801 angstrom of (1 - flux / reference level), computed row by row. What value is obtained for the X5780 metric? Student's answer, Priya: 0.074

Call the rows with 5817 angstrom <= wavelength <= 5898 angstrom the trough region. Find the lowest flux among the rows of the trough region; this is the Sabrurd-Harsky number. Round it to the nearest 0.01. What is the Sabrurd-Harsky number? 31.61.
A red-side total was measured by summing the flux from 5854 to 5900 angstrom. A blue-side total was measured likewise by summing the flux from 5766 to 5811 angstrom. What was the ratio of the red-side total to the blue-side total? 0.92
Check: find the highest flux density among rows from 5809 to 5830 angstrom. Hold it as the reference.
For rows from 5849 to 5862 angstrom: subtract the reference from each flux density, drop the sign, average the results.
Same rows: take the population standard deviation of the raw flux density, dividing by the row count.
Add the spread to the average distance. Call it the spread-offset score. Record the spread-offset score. 4.9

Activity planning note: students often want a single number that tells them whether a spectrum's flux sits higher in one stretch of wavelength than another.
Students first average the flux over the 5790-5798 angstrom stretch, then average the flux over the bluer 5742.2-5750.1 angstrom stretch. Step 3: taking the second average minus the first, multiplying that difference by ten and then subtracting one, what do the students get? -10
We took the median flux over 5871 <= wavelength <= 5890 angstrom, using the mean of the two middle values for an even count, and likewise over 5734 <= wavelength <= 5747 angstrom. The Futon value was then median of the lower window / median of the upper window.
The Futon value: 1.01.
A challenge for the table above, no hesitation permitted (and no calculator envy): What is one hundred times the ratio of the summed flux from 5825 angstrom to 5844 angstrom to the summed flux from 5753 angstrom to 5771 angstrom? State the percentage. 103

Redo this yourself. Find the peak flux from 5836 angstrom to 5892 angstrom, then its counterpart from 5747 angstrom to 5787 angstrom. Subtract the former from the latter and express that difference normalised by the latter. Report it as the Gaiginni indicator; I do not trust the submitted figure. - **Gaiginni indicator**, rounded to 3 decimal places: -0.046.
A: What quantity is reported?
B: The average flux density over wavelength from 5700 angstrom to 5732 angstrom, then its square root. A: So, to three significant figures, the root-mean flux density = 6.32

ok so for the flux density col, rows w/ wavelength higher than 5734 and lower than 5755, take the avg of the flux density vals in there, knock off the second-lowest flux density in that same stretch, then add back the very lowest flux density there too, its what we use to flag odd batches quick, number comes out 40.5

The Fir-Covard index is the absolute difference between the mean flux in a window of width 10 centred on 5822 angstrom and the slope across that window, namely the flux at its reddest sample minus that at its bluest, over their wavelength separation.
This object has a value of 42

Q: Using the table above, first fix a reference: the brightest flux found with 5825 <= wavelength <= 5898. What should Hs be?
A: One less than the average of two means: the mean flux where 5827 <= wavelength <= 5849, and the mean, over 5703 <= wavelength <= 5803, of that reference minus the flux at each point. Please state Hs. 22.6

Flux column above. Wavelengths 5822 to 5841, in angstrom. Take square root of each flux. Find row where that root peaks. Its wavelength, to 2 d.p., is 5823.43 angstrom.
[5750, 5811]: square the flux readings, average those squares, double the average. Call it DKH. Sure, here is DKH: 3428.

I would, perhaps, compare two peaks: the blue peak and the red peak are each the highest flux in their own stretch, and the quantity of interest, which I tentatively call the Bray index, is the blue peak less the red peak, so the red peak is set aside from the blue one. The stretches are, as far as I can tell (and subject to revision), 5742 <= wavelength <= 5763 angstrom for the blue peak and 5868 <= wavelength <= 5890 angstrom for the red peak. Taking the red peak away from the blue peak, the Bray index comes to 1.0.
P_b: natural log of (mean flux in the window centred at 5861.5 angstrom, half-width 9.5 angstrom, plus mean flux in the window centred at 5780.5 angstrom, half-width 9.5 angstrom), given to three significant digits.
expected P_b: 4.39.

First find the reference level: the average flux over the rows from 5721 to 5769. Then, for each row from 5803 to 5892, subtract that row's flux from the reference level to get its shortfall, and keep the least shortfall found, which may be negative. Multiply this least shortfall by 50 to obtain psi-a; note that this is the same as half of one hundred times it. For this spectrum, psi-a -208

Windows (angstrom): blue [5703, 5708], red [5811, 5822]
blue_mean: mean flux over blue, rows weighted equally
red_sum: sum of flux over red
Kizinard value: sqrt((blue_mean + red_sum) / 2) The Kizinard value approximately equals 10.2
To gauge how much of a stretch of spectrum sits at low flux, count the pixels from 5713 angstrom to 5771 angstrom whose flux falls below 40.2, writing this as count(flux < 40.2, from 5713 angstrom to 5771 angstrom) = 6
